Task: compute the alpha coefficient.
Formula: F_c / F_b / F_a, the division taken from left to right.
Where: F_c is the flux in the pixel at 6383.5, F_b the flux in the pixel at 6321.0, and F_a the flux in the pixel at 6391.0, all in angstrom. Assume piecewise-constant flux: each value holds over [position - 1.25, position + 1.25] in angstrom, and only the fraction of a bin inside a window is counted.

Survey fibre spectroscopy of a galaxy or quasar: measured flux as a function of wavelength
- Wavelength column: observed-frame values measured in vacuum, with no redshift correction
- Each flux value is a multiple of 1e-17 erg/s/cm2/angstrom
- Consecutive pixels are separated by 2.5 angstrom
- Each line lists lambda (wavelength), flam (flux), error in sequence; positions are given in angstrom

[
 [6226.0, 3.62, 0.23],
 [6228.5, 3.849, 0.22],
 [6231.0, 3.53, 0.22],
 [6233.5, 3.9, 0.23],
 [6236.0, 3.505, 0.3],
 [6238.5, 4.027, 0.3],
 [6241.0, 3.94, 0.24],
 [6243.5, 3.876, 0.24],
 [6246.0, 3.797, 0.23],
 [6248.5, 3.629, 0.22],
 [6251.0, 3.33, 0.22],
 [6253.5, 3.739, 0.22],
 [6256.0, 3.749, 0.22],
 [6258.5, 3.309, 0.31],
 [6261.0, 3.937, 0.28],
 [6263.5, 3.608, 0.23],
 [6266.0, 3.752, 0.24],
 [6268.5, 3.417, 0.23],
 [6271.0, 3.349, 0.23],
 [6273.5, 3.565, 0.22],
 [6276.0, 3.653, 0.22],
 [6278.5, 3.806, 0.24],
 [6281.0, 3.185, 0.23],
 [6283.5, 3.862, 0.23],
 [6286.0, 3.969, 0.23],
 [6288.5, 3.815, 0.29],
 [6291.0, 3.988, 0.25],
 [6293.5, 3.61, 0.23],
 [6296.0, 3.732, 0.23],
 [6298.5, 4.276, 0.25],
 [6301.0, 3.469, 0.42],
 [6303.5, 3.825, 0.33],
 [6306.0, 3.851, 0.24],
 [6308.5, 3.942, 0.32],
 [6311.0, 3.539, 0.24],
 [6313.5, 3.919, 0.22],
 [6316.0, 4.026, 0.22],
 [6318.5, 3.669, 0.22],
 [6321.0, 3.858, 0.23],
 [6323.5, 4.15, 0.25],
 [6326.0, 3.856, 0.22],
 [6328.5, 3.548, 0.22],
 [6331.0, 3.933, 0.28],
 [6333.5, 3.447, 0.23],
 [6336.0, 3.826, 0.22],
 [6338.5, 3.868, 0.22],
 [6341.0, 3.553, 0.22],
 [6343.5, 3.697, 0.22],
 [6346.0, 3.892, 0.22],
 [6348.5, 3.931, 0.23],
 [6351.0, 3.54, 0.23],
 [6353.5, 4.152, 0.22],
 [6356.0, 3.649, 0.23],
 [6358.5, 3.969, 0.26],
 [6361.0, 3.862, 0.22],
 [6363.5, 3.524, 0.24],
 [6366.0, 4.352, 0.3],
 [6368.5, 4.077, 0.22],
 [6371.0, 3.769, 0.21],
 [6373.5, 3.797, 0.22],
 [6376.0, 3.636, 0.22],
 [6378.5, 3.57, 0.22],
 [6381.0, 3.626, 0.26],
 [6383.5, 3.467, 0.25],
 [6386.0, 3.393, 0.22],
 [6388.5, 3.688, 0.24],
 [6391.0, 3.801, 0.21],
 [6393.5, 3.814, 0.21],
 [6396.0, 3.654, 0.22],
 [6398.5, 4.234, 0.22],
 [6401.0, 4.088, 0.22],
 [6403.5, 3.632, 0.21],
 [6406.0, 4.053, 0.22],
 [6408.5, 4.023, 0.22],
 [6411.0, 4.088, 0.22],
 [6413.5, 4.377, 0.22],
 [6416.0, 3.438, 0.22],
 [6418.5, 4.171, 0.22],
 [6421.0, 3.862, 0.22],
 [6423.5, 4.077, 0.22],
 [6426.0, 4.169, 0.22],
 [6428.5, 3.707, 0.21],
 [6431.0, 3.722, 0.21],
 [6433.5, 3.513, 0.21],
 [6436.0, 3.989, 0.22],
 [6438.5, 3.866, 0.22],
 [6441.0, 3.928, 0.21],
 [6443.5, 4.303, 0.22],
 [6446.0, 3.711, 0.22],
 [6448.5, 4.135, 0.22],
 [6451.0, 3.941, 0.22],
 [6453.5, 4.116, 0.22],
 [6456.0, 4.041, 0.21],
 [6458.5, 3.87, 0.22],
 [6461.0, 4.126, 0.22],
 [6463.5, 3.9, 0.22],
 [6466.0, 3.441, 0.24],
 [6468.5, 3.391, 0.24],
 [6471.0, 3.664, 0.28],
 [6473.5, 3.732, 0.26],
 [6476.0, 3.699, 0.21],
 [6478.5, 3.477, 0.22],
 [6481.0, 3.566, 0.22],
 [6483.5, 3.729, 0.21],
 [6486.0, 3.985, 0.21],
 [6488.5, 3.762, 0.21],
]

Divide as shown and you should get 0.236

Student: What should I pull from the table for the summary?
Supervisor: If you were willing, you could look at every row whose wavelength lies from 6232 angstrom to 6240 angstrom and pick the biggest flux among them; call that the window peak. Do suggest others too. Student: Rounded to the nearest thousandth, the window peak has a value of 4.027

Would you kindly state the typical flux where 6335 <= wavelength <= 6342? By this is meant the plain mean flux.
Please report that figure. 3.75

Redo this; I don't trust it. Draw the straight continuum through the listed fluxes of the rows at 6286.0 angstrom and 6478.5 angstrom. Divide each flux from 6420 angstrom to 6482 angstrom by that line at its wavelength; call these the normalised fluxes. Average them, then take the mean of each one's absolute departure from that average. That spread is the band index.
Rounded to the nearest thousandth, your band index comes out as 0.054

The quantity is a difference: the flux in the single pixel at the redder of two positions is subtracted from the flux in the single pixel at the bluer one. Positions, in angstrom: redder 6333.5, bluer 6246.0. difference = 0.35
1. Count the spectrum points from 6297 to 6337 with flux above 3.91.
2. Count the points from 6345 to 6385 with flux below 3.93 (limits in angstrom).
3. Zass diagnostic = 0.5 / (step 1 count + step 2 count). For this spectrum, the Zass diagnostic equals 0.029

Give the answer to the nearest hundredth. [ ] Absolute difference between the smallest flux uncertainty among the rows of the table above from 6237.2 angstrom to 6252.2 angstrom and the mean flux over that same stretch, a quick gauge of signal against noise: 3.55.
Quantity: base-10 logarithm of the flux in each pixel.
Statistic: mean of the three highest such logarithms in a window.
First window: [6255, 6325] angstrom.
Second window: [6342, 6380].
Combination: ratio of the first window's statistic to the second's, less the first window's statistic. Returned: 0.375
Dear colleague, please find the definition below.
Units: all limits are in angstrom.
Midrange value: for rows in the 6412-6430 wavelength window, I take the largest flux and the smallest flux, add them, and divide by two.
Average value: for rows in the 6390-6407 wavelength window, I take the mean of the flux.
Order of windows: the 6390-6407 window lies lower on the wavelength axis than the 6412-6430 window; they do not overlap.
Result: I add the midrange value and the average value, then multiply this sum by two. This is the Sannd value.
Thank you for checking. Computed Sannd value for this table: 15.6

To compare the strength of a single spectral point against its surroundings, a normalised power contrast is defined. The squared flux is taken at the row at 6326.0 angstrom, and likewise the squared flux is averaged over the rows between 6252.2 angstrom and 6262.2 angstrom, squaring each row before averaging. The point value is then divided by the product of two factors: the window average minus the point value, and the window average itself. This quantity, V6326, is -0.9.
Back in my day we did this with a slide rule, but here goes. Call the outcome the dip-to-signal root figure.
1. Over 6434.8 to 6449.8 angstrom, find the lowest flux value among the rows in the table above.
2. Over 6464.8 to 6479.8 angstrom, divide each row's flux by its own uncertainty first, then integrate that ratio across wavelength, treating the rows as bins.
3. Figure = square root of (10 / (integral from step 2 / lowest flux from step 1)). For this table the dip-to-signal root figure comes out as 0.408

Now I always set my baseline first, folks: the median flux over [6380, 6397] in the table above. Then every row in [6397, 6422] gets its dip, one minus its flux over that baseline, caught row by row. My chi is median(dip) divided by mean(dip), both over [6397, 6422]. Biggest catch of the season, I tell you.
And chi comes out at 1.22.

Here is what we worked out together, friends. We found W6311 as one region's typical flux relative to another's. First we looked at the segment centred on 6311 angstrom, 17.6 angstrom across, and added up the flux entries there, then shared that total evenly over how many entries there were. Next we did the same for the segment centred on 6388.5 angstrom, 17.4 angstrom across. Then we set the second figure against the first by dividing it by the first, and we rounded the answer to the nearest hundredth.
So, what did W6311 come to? 0.95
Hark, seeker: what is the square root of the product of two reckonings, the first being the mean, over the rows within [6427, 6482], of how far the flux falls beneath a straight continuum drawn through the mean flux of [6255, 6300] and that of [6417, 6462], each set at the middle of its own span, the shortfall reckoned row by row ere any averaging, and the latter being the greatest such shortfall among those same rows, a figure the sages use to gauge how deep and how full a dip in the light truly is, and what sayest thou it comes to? 0.32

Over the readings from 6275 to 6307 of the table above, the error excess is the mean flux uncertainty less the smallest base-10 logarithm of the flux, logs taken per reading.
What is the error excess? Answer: -0.242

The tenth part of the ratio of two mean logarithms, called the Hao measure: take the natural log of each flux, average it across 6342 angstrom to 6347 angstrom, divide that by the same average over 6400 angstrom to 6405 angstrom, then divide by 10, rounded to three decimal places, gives 0.099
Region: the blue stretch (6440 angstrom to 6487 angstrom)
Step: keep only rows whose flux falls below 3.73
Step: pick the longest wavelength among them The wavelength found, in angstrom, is 6483.5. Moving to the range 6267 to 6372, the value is 6363.5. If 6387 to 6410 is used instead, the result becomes 6403.5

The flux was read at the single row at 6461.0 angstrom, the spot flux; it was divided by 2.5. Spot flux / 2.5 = 1.65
